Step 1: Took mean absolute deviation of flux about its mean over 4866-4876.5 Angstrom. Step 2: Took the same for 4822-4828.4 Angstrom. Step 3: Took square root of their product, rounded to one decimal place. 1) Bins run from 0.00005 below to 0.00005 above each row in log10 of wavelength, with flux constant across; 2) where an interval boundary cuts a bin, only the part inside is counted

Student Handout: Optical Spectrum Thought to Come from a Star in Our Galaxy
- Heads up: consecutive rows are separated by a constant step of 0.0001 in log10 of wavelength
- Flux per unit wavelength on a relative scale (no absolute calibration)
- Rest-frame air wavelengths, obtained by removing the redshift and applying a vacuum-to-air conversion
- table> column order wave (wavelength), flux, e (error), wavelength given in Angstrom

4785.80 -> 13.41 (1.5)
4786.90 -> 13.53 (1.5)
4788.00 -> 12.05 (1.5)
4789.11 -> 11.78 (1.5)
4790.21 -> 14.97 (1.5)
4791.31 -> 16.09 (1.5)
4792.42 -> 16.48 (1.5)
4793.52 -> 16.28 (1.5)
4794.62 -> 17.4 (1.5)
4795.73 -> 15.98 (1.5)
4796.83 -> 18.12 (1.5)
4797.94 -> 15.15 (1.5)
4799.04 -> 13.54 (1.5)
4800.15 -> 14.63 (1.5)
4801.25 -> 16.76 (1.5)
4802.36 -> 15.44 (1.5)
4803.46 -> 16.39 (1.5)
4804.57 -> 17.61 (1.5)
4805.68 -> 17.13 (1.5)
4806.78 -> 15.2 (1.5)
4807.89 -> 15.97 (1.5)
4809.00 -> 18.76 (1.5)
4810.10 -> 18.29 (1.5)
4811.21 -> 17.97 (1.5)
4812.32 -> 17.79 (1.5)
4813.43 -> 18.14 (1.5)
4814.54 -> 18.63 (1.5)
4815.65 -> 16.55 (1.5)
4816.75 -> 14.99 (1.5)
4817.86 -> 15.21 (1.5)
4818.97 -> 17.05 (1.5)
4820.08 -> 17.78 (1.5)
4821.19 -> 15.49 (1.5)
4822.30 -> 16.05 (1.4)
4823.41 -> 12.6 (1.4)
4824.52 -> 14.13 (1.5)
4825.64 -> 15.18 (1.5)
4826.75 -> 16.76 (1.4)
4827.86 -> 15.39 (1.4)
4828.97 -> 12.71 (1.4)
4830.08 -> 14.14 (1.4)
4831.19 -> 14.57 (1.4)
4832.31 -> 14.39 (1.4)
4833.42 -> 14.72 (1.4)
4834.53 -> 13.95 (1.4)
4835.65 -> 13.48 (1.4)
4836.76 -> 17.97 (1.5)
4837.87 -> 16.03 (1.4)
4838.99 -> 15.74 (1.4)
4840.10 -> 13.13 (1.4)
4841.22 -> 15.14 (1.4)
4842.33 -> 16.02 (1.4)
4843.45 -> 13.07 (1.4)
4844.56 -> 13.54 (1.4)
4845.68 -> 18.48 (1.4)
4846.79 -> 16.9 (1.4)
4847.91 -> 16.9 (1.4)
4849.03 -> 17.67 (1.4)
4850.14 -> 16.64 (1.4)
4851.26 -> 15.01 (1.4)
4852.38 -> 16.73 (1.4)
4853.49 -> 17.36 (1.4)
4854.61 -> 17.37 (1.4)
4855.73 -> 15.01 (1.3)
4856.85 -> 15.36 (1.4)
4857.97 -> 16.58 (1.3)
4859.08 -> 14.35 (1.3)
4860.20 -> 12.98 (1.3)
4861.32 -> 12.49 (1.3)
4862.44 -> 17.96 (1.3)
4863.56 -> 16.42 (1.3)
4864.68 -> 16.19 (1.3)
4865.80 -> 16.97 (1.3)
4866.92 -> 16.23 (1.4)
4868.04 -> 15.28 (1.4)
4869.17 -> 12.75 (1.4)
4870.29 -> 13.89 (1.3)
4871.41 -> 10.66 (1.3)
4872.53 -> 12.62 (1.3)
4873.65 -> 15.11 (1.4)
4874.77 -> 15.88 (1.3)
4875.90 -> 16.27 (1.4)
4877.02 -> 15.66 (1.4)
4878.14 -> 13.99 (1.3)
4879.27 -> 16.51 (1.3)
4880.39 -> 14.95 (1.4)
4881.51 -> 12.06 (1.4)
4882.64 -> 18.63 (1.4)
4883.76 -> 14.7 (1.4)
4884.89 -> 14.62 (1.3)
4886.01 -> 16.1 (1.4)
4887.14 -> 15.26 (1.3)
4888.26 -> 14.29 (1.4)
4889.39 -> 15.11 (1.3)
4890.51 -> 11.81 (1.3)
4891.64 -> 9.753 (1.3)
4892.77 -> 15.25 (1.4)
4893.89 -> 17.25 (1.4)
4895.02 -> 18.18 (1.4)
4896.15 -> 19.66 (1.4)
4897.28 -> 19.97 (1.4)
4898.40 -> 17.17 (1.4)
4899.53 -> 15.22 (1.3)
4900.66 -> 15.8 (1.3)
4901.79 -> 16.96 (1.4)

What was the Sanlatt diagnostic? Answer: 1.3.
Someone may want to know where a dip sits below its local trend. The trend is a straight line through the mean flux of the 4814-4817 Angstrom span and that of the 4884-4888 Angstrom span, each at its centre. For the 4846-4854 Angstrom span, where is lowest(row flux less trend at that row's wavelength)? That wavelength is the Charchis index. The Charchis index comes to 4851.26 Angstrom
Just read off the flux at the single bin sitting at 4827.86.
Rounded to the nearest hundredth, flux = 15.39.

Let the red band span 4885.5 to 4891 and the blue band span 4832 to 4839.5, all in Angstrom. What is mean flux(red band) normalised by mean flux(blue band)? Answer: 0.96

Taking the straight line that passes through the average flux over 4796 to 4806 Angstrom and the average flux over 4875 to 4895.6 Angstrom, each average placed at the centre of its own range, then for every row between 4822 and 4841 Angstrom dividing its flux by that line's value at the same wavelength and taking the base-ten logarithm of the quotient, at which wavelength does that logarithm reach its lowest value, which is 4823.41 Angstrom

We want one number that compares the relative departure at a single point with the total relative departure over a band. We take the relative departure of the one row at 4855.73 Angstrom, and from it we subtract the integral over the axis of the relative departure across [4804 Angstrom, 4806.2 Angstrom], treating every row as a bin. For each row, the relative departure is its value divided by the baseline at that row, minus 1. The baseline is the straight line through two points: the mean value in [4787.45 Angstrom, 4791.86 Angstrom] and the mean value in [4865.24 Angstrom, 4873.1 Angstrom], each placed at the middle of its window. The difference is -0.50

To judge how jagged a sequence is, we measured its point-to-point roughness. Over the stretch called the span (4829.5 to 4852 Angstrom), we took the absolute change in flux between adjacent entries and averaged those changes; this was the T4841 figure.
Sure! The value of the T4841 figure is 1.46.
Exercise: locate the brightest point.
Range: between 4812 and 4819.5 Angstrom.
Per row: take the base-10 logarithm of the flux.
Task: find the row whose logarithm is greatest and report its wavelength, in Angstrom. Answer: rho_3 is 4814.54 Angstrom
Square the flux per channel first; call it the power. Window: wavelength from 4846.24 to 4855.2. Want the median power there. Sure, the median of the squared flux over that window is 286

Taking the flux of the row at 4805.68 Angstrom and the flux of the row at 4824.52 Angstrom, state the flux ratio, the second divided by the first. 0.82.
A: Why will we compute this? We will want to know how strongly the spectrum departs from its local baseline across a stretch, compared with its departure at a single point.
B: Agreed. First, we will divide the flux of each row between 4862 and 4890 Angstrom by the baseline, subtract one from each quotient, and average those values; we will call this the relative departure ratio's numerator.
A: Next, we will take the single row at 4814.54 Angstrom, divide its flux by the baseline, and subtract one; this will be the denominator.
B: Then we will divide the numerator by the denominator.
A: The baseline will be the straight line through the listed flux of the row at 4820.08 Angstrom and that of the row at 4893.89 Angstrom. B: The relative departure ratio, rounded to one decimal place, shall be -2.9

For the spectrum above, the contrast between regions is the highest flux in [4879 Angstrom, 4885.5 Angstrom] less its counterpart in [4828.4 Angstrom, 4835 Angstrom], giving 3.9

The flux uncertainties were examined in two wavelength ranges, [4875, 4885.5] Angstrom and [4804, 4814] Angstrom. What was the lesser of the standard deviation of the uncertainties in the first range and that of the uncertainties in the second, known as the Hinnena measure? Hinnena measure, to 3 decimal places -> 0.000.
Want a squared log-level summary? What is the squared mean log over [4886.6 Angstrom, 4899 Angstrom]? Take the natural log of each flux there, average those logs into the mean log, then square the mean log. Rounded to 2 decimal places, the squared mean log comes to 7.51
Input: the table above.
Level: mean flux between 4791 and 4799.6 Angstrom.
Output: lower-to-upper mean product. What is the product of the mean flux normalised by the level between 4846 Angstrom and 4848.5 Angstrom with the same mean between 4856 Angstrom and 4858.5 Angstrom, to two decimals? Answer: 1.04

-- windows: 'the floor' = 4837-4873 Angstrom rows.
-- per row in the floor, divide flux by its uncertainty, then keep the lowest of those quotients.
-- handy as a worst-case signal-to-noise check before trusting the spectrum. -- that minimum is 8.2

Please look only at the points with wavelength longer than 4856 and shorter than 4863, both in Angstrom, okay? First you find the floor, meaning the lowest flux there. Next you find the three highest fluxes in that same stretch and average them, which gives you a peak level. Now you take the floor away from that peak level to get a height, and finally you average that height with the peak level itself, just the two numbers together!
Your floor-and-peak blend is 10.4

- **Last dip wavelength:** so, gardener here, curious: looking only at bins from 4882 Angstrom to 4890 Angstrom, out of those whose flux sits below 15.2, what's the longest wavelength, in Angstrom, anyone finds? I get 4889.39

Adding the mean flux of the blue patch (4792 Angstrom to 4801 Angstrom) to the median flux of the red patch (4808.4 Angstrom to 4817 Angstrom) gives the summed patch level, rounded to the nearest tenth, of 34.0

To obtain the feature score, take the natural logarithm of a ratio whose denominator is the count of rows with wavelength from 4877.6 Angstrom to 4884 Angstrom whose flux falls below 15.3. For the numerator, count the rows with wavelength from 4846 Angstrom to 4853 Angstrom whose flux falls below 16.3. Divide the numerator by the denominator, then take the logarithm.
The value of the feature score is -1.4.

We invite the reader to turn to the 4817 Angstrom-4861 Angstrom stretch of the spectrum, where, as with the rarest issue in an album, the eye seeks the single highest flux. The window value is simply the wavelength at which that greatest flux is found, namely 4845.68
